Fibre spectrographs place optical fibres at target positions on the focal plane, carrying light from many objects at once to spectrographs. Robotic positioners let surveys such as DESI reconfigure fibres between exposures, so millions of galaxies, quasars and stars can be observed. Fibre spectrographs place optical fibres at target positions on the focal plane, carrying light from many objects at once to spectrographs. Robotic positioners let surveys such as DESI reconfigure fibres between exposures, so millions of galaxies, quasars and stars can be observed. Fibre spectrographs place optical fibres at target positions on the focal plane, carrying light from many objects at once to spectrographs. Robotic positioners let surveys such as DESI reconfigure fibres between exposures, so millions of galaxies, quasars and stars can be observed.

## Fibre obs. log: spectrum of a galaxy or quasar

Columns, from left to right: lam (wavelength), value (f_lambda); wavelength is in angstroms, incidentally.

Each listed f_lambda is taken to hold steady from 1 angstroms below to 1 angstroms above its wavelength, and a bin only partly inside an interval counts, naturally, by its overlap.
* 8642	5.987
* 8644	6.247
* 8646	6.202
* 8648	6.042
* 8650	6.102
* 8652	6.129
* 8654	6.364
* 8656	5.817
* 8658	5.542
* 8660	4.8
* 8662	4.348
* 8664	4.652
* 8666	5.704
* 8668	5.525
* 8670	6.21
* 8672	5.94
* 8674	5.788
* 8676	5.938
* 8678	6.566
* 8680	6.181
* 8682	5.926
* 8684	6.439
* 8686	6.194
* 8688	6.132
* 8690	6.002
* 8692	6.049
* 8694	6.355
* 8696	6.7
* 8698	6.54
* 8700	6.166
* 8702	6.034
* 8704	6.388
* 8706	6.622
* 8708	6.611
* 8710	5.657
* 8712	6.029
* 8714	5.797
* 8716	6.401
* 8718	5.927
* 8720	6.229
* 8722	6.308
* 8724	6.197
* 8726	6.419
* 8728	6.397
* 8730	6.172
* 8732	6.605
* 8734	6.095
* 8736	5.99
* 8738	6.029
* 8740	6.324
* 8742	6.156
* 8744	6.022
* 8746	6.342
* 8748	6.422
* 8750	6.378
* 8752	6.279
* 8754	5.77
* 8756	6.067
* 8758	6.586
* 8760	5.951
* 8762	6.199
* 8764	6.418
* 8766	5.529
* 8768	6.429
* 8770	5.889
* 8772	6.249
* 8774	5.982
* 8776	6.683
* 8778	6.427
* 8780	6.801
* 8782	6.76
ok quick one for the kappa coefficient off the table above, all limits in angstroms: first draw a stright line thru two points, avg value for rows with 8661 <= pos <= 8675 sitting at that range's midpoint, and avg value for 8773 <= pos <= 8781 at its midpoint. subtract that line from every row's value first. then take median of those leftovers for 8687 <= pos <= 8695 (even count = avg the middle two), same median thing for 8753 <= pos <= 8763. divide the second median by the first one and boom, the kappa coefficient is -0.49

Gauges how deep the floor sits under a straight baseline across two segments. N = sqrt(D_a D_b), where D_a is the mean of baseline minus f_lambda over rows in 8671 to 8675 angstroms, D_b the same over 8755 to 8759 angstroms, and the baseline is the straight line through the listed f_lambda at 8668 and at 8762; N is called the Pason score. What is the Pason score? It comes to 0.22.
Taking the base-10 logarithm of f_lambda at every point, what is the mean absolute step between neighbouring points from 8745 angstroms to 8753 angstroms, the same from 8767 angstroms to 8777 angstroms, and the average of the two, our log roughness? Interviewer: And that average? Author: 0.019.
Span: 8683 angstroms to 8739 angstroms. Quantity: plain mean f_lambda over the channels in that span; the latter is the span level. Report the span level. 6.23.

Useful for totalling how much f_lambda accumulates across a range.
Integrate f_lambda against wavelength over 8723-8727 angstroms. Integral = 25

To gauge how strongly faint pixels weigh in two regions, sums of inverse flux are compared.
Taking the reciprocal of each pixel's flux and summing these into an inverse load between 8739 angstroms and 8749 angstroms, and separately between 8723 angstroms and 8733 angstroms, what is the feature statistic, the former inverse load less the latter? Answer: 0.013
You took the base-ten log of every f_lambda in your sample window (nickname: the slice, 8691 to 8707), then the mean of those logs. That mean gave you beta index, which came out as 0.803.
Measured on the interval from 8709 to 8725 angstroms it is 0.783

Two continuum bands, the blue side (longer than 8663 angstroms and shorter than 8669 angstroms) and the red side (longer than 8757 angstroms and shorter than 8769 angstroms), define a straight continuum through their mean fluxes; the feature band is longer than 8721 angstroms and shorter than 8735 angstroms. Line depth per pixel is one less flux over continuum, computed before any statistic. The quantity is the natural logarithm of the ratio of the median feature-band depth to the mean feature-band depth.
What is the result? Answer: 0.11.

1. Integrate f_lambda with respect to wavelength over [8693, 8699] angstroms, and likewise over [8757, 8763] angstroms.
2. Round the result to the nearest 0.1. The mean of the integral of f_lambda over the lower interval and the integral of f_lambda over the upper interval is 38.3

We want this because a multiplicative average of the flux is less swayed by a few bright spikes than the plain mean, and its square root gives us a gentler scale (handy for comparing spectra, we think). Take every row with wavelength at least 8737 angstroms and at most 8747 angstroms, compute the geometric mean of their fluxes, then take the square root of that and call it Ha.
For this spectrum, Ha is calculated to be 2.48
